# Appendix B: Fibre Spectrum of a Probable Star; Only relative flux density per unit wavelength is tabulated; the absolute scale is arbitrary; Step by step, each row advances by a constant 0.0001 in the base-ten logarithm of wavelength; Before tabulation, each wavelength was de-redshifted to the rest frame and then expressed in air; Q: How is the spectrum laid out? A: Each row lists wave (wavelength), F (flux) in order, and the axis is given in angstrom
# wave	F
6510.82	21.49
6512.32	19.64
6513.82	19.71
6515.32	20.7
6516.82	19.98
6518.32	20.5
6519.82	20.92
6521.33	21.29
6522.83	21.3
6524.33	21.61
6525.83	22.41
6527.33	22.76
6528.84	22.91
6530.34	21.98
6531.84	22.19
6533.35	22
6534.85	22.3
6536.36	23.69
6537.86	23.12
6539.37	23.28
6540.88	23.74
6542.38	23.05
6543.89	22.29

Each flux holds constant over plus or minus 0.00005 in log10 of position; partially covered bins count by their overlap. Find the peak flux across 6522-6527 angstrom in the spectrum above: 22.41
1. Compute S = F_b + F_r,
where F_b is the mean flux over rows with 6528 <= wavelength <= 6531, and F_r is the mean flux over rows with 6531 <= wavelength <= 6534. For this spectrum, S 44.5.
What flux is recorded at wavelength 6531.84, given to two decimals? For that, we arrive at 22.19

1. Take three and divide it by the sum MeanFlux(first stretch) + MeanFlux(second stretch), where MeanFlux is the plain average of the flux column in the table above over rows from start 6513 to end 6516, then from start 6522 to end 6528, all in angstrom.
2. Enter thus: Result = 0.071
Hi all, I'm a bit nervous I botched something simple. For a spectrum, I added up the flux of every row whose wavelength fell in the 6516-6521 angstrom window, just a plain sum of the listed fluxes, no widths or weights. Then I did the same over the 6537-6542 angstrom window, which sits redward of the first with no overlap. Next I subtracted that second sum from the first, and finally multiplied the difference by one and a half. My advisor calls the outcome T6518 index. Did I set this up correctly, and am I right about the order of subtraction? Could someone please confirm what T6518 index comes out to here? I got -13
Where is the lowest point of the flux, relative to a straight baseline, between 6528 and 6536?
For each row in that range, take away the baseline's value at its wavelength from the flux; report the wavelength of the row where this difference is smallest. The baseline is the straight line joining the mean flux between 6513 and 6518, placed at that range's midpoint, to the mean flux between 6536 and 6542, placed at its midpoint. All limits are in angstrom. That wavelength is 6533.35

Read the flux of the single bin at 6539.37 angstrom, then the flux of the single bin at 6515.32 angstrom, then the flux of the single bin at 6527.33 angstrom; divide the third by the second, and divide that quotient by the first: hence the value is 0.047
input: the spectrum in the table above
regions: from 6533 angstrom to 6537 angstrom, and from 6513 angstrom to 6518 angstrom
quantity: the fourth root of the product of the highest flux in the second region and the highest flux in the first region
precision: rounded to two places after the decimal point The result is 4.71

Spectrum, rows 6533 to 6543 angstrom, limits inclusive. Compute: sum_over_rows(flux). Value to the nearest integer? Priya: 161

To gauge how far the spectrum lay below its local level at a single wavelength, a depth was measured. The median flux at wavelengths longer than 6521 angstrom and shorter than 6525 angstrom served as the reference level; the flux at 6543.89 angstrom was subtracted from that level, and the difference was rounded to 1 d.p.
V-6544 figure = -1.0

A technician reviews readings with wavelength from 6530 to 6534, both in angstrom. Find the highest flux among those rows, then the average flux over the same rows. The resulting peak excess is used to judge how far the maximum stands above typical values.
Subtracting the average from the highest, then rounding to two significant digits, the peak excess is 0.13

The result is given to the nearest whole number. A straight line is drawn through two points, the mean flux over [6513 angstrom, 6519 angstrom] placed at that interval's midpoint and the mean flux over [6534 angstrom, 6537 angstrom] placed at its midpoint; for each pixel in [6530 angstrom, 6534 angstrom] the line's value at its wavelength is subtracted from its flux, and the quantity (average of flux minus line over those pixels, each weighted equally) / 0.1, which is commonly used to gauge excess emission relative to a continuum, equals -4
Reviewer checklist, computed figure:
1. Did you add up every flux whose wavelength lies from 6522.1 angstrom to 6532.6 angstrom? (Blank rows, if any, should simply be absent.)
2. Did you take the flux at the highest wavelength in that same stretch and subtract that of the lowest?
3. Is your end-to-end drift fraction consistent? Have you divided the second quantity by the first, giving 0.0057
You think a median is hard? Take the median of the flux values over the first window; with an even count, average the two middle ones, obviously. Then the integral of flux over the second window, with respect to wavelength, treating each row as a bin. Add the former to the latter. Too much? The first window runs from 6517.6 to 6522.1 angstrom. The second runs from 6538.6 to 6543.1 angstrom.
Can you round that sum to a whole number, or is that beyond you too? 126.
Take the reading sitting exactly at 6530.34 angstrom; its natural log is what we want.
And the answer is 3.09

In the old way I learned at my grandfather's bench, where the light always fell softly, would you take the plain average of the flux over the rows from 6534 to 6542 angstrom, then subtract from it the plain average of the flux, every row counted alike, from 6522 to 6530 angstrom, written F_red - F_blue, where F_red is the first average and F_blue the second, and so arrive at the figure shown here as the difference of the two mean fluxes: 1.0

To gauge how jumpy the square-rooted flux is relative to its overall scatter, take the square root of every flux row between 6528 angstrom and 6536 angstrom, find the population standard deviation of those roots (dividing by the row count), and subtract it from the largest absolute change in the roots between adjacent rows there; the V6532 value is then 0.062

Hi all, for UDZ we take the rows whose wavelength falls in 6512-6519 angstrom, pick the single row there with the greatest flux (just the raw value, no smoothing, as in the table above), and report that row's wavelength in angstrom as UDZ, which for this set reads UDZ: 6515.32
